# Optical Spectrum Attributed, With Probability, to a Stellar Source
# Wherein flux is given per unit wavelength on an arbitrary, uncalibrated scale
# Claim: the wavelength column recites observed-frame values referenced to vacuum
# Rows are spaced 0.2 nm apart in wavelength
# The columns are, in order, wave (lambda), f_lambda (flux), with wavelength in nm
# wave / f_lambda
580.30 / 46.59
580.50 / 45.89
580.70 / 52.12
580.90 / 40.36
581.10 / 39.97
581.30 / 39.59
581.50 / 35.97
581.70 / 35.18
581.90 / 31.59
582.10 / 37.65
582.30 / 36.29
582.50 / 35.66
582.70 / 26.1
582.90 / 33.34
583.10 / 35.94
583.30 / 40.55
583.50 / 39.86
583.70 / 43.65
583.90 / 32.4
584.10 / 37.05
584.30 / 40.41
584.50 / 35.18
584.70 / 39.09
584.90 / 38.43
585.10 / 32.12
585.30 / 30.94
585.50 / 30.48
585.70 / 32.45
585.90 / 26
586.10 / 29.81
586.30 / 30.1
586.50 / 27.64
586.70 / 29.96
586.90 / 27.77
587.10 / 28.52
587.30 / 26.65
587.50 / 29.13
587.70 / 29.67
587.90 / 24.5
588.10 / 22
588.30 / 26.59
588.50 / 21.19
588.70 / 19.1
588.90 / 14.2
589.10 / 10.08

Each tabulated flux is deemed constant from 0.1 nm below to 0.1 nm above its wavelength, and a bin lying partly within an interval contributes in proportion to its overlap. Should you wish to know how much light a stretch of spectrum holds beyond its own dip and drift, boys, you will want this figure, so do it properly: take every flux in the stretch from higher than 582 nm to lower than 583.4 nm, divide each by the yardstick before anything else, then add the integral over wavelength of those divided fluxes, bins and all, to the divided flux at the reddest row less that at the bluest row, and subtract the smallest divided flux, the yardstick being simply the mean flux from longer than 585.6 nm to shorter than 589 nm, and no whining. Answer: 0.989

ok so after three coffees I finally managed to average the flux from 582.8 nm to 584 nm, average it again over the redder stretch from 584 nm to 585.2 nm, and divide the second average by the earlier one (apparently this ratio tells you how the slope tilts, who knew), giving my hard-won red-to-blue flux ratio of 0.98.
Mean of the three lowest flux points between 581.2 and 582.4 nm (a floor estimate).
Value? 34.2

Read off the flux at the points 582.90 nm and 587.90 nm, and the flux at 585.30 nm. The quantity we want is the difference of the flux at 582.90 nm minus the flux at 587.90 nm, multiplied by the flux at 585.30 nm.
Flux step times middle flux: 274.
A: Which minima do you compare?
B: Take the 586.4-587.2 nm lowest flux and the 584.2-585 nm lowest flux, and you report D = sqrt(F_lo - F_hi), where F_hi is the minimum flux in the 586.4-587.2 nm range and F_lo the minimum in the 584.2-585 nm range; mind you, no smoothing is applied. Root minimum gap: 2.75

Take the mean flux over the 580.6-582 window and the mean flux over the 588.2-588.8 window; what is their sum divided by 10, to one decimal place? 6.2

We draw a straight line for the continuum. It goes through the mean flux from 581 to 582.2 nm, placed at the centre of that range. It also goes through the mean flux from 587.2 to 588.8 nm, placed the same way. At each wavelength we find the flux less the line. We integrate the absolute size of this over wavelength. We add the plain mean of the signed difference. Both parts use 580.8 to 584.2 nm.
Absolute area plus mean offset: 13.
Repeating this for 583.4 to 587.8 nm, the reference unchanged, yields 19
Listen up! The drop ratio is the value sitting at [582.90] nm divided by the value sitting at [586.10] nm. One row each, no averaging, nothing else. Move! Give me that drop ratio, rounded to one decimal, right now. 1.1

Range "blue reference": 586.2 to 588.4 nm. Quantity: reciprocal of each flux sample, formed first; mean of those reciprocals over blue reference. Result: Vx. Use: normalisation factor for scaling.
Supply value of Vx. 0.037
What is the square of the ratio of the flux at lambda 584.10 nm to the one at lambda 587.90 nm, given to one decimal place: 2.3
